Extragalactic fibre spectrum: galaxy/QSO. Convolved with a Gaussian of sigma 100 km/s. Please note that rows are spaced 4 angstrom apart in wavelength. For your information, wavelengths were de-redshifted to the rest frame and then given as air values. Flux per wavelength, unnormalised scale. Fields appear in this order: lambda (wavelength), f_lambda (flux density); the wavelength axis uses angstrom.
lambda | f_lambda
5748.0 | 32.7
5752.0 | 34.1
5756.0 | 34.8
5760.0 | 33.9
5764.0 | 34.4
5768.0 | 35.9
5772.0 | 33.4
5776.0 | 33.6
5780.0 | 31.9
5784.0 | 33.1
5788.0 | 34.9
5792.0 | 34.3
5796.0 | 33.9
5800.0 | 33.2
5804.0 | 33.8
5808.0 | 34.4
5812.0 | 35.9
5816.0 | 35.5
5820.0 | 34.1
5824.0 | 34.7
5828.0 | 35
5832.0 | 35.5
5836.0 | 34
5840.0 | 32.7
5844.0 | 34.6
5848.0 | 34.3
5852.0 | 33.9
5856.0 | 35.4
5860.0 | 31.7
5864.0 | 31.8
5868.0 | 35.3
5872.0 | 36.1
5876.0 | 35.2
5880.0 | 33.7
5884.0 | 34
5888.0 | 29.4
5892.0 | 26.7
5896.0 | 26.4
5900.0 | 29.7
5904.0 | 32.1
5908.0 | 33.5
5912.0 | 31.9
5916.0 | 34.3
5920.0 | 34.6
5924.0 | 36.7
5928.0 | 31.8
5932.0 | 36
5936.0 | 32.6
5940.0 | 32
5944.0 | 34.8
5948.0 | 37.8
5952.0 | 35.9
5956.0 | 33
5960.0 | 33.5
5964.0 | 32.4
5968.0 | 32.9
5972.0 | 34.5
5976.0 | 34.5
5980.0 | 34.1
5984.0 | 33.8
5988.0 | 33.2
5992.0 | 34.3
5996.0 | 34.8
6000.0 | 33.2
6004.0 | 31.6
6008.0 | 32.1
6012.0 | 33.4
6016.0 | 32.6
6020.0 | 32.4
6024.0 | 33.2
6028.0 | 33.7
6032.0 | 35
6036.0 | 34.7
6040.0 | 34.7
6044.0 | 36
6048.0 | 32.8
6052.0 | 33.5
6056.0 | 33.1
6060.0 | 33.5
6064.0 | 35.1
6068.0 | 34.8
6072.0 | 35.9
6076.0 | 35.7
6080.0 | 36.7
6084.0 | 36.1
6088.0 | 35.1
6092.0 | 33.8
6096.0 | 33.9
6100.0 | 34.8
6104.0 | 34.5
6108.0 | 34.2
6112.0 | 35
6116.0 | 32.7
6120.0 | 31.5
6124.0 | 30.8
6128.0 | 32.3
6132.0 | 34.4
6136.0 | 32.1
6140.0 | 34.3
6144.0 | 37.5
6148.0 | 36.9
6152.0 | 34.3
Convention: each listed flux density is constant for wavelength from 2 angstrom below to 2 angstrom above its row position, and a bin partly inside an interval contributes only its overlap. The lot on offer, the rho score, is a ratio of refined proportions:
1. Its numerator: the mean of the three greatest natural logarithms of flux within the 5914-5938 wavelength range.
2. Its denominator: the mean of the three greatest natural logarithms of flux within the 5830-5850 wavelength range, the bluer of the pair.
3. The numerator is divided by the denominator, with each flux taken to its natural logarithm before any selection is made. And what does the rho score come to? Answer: 1.01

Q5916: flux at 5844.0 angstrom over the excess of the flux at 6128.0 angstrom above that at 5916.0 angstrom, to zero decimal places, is -17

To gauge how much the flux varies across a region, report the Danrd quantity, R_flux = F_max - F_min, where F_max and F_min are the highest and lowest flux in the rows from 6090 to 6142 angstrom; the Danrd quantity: 4.2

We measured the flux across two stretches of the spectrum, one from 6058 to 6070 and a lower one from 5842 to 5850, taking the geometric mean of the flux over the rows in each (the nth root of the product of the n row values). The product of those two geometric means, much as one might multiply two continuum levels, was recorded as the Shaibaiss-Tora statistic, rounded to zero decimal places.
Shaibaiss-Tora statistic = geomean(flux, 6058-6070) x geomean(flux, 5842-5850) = 1187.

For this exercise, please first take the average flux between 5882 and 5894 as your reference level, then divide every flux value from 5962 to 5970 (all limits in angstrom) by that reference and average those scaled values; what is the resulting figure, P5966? 1.09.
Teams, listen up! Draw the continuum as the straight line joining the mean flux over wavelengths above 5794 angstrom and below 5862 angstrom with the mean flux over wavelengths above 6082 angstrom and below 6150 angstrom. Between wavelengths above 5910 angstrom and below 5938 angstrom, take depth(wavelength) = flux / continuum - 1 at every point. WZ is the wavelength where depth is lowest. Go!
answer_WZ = 5928.0 angstrom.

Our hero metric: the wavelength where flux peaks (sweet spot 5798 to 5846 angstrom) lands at 5812.0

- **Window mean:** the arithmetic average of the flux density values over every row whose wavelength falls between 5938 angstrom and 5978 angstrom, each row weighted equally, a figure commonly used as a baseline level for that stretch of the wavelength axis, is 34.1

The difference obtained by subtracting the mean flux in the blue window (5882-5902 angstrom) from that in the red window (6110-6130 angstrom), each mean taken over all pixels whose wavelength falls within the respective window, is 3.2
